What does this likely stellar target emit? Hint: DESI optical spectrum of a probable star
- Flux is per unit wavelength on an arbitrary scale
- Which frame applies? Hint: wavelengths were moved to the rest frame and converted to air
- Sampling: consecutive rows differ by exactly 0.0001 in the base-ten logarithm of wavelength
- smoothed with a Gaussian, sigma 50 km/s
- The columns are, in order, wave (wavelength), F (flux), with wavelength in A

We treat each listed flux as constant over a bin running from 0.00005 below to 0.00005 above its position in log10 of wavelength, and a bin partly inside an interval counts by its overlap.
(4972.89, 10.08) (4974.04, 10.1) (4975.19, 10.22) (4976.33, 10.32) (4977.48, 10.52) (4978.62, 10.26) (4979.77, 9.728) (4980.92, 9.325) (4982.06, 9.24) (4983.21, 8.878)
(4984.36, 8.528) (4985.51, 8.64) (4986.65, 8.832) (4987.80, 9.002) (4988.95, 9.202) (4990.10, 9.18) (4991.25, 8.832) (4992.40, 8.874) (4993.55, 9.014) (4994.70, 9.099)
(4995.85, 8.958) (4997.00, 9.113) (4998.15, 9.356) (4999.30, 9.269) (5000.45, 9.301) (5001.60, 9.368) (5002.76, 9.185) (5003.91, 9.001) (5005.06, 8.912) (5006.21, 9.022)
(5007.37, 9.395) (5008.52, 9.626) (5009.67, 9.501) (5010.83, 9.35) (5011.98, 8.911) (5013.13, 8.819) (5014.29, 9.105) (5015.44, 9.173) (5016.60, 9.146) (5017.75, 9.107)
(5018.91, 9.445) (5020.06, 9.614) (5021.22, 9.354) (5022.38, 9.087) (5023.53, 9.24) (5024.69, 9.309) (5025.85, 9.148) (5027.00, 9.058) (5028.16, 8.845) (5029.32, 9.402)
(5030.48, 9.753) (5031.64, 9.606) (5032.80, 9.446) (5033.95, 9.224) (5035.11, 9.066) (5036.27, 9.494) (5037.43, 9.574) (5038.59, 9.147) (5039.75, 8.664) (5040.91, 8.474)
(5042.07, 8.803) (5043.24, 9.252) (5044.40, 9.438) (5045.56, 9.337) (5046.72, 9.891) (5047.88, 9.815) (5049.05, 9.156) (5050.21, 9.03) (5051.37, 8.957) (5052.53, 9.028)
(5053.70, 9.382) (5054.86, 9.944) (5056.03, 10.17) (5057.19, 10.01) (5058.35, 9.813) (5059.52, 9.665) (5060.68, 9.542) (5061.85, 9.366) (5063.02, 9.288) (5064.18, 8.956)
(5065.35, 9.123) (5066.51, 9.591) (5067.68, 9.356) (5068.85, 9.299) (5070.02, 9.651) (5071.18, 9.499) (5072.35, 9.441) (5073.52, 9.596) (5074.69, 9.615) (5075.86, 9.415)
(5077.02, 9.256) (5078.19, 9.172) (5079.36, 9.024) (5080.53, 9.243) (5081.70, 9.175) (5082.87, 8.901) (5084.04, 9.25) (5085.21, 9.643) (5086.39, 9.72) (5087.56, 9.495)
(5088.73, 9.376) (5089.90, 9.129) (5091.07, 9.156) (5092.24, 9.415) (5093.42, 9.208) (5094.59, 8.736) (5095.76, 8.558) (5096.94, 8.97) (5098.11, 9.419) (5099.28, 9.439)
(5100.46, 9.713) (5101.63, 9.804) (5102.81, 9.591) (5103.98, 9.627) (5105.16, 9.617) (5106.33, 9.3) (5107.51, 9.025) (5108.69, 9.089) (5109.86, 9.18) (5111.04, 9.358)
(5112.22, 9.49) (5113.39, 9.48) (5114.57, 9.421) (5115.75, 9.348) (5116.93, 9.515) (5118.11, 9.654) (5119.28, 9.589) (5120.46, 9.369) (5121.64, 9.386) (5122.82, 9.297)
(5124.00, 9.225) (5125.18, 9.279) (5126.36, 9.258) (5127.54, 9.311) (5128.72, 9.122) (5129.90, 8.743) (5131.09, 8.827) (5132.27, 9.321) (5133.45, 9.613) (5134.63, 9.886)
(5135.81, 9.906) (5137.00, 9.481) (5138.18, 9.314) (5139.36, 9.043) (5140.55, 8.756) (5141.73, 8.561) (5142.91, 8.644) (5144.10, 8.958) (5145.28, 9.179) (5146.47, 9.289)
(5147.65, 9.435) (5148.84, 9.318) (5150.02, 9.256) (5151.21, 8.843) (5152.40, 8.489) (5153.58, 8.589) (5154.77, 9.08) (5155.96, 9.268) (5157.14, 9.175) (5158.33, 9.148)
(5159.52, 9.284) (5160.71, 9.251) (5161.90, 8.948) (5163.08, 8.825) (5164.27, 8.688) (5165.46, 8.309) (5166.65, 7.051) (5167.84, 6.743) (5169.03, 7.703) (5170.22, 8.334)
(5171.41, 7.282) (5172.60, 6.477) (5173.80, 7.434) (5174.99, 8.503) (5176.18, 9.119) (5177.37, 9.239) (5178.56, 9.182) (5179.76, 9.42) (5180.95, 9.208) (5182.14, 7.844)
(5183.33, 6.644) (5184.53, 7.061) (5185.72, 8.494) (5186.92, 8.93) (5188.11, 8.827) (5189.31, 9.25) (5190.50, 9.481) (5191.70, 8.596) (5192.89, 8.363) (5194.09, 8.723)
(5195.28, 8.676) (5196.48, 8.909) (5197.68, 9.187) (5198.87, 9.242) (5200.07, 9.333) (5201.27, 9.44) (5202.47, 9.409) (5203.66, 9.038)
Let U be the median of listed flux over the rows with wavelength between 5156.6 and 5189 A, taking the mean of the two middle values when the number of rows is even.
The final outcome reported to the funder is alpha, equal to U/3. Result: 2.90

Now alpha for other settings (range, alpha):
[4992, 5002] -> 3.04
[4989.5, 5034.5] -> 3.06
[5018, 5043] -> 3.08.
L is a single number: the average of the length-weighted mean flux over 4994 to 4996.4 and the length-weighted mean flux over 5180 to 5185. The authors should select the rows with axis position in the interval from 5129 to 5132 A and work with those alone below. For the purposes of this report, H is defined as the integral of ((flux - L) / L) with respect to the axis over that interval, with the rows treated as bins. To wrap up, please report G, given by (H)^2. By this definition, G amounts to 0.03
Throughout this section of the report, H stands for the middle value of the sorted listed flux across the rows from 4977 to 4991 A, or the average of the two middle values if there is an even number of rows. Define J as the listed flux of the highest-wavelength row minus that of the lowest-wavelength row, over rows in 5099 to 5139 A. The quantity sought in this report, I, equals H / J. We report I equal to -74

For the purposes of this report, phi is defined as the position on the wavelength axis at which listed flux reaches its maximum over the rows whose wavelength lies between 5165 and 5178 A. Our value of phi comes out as 5177.37 A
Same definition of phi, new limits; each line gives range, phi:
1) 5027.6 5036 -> 5030.48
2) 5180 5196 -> 5190.50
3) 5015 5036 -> 5030.48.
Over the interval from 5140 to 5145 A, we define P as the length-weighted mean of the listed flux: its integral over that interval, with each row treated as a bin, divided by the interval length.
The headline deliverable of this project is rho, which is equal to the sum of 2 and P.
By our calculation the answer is 10.8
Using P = 8.8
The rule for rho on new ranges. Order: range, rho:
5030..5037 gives 11.4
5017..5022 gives 11.4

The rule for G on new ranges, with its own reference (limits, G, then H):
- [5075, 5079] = 0.17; 0.41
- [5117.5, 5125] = 0.76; 0.87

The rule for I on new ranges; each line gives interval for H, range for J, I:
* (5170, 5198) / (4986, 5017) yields 28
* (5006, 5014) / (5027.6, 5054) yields 17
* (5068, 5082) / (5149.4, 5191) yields 42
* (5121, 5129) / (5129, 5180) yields 14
